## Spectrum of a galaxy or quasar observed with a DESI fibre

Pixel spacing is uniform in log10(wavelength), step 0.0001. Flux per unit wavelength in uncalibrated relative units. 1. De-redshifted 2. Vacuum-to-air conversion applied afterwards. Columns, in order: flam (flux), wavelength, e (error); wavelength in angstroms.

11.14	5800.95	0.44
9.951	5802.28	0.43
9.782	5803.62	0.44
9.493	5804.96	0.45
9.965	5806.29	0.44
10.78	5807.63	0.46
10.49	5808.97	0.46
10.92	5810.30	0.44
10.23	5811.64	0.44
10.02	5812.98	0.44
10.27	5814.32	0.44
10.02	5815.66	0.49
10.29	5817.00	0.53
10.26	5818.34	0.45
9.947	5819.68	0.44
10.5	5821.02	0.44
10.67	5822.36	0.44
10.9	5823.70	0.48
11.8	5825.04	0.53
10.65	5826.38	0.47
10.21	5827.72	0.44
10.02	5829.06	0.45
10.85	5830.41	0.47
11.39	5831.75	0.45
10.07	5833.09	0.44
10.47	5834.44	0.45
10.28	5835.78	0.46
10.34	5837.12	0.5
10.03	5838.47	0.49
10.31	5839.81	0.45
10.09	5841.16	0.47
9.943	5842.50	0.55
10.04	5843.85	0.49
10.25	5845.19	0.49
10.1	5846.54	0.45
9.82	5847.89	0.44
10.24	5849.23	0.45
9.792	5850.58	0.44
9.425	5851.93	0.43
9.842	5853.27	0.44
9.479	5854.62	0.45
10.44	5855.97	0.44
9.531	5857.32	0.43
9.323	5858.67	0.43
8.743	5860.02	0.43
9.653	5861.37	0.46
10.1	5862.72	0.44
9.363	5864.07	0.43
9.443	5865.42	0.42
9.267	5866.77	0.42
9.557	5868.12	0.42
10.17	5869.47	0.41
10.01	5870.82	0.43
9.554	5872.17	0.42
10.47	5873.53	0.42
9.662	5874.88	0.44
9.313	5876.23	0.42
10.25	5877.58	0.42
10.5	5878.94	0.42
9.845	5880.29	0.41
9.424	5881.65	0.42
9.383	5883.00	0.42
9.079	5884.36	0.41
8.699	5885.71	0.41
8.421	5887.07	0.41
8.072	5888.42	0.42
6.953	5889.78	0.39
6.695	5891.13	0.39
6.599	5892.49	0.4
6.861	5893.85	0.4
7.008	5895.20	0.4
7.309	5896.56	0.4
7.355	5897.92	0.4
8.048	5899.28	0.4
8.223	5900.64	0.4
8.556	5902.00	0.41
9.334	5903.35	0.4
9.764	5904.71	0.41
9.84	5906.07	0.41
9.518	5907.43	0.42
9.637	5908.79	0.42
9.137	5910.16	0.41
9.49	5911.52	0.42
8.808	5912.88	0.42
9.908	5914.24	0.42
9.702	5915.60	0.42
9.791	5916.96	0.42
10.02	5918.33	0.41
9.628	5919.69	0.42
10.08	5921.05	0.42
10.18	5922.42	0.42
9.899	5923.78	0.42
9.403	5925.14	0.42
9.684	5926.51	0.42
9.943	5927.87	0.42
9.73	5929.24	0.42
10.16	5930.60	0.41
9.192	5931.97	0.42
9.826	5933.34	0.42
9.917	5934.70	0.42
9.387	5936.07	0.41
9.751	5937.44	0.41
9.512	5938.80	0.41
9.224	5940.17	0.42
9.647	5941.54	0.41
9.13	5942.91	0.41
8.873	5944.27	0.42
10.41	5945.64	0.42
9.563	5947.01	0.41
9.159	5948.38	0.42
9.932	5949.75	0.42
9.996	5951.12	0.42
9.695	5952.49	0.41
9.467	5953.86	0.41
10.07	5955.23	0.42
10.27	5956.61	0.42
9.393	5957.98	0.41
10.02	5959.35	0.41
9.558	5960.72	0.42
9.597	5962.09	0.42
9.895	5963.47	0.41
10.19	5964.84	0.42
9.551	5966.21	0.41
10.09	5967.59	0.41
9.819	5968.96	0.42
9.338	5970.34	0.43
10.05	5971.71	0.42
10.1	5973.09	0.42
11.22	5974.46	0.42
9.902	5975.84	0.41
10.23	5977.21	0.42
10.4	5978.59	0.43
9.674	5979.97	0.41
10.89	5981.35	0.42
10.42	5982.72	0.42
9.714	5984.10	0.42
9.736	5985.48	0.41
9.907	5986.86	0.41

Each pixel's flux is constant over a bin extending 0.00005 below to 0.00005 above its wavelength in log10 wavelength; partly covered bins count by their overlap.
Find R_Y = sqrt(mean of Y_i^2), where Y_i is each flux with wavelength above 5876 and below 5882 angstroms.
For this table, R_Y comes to 9.9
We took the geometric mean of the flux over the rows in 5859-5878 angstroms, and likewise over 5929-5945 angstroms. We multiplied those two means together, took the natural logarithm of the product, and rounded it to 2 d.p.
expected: 4.52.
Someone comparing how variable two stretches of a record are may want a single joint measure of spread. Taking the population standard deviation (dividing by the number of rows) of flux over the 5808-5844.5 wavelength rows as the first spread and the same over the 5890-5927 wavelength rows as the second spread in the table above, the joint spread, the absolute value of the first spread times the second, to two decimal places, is 0.51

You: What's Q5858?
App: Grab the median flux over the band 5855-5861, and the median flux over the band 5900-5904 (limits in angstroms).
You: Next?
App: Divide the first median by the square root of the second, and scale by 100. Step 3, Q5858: 322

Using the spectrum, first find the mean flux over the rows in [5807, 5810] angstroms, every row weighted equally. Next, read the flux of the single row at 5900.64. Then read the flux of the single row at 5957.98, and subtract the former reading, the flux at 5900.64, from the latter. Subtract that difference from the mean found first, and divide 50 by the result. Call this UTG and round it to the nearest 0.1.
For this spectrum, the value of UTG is 5.3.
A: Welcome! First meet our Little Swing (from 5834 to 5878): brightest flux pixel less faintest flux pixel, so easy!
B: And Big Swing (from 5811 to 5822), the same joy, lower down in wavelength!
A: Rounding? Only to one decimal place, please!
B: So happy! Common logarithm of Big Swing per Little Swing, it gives -0.5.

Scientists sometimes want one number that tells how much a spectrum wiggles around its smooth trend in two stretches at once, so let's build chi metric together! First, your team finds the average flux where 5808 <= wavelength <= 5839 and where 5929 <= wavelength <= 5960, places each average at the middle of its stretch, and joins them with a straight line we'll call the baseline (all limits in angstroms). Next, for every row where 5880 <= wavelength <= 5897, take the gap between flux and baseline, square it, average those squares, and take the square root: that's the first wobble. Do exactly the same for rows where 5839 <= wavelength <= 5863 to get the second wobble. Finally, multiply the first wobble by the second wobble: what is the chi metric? 1.35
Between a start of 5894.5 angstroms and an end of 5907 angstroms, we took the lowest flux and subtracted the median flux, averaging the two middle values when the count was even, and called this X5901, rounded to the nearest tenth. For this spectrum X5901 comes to -1.2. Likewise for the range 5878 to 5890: -2.1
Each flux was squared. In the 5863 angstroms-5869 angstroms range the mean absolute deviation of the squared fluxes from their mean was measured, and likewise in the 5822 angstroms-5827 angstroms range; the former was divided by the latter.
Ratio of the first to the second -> 0.19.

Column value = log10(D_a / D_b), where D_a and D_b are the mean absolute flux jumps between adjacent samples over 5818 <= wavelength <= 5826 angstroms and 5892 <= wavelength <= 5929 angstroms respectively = 0.09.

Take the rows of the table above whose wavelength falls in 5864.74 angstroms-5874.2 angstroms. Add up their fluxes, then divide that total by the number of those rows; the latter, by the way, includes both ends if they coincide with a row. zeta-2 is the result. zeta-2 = 9.8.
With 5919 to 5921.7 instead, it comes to 9.9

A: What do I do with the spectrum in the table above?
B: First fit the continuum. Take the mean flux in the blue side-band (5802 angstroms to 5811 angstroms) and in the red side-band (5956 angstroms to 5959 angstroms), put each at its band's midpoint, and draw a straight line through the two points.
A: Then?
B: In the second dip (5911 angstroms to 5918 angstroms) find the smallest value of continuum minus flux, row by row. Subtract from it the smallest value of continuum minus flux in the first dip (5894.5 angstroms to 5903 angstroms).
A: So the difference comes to -1.4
